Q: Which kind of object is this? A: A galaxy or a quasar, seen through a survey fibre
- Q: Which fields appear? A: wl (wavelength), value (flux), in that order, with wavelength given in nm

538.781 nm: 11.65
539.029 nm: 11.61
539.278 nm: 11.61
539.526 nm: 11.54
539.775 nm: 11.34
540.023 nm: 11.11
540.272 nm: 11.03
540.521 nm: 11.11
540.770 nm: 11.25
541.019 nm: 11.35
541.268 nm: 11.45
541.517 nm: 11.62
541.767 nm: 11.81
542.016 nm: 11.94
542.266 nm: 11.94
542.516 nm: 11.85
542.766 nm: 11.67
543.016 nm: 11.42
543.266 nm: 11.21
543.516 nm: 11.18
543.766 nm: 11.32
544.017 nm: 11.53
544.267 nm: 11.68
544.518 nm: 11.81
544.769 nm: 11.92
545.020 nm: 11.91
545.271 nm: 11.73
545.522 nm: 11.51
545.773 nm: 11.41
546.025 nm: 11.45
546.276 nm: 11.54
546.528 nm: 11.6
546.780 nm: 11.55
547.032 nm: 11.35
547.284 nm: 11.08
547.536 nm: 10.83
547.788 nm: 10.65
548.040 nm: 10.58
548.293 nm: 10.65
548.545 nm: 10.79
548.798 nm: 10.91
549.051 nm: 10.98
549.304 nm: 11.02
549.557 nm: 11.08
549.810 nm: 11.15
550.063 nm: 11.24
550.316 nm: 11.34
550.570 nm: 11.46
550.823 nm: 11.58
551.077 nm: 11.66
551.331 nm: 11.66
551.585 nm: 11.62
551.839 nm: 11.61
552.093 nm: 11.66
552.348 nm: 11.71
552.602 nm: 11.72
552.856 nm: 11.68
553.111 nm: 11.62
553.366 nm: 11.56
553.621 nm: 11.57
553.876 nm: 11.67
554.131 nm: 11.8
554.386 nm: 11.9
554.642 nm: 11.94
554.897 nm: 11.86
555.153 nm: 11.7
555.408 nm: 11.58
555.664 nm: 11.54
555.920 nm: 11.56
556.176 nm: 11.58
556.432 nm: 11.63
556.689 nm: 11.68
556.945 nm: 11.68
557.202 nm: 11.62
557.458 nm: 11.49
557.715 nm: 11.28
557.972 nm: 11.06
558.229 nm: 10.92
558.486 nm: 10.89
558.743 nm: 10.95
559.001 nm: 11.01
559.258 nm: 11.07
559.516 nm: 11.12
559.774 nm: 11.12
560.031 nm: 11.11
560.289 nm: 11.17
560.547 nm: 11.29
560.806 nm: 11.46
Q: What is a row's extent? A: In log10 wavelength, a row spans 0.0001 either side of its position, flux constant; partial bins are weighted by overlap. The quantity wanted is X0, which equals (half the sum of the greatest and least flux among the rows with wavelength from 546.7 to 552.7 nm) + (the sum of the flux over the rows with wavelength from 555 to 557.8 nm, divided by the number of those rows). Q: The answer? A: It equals 22.7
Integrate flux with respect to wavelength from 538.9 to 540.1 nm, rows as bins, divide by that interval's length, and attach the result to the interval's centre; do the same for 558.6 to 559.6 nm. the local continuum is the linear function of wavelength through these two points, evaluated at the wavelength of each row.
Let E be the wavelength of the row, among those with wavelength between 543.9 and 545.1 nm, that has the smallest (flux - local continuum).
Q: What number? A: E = 544.017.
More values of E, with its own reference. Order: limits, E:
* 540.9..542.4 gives 541.019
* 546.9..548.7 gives 548.040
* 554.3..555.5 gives 555.408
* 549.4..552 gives 549.557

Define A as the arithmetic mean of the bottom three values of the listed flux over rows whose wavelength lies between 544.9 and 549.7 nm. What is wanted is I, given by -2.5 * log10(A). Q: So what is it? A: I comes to -2.57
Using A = 10.6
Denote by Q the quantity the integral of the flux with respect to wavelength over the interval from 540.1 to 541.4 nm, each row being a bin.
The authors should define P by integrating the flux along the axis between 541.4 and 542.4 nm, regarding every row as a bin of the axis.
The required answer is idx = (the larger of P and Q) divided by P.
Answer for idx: 1.2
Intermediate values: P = 11.8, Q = 14.6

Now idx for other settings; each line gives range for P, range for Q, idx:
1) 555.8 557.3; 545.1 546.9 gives 1.2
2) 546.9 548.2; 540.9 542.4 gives 1.2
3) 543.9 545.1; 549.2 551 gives 1.4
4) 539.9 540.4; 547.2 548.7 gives 2.9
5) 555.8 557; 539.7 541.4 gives 1.4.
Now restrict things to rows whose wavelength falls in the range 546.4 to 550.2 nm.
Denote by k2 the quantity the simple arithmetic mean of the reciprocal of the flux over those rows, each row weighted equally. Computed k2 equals 0.0907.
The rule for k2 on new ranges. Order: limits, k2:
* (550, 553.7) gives 0.0864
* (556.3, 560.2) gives 0.0890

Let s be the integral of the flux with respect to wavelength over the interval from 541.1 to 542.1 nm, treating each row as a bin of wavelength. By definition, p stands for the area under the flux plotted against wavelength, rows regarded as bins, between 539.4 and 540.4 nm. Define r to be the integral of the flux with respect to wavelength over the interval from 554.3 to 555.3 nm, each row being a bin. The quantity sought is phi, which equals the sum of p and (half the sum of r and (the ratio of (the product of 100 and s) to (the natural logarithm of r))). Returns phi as 254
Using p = 11.3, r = 11.8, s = 11.7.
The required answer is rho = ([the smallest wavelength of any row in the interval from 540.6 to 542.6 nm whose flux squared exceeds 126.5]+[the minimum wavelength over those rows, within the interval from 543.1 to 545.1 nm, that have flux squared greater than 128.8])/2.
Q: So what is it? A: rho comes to 542.39 nm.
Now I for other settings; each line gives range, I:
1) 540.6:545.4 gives -2.62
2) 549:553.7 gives -2.61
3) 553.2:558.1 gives -2.63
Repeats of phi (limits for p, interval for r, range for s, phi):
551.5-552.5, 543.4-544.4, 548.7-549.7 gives 243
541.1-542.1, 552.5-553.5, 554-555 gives 259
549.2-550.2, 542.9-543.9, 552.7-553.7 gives 256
